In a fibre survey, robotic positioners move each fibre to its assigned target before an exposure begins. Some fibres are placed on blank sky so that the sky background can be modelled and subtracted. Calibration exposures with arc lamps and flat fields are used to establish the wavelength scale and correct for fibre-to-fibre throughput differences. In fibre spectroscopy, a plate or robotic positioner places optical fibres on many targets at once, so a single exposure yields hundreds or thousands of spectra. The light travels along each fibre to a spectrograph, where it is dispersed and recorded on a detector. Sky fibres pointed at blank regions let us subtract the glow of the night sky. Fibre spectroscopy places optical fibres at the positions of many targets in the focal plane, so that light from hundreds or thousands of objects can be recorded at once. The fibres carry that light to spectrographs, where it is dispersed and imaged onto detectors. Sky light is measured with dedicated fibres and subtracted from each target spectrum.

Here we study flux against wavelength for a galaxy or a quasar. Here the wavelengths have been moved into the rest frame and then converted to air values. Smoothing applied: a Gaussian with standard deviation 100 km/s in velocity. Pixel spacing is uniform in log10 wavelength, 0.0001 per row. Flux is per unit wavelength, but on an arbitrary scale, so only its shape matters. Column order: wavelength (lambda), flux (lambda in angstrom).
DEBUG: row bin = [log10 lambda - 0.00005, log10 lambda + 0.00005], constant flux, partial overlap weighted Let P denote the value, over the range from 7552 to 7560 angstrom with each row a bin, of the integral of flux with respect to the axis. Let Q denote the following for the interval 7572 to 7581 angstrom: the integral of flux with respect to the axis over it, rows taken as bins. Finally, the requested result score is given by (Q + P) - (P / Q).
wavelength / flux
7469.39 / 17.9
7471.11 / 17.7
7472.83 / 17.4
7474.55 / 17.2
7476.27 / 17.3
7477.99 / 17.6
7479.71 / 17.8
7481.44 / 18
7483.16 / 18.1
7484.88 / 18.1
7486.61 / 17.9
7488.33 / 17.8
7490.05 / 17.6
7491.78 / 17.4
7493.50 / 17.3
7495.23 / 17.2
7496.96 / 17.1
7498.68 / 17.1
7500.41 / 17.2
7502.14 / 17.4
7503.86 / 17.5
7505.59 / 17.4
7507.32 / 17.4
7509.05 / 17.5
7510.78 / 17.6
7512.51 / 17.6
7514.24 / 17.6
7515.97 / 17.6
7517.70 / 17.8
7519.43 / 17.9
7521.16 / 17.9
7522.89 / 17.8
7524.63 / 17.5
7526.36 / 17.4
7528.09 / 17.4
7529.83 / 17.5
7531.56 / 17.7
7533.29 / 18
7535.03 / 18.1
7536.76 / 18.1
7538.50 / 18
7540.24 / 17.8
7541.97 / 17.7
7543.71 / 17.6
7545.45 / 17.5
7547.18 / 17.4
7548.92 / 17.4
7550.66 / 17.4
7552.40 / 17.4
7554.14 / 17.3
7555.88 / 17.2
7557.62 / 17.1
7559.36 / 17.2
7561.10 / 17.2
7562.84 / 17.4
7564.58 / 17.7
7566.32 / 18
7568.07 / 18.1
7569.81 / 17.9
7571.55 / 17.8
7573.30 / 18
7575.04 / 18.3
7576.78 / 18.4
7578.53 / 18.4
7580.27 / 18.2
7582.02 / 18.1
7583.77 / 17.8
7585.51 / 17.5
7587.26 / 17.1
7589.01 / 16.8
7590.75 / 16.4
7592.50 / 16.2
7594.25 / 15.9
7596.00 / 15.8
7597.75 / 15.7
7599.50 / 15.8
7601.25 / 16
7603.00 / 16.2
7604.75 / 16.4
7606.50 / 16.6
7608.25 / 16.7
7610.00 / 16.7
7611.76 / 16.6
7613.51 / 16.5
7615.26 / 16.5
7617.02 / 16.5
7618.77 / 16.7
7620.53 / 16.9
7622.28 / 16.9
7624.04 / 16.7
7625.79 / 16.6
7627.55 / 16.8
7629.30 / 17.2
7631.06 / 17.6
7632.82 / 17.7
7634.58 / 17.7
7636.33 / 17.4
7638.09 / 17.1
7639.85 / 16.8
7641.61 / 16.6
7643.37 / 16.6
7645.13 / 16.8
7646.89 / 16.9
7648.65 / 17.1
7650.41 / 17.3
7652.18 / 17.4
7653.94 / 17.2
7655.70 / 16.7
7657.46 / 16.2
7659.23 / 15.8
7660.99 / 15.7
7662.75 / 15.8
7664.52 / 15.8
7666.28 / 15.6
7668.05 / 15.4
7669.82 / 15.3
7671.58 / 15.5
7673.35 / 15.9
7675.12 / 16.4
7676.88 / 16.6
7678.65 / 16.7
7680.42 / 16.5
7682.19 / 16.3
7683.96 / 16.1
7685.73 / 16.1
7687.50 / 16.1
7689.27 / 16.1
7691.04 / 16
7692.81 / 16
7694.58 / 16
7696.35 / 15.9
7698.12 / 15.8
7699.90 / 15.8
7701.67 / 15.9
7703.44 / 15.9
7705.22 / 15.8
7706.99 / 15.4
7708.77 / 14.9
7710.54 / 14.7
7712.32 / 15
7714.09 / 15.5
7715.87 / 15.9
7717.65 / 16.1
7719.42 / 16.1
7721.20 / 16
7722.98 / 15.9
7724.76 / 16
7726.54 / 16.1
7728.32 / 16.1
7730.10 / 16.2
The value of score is 301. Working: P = 138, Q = 164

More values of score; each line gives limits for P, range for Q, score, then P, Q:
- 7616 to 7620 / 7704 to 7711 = 173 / 66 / 107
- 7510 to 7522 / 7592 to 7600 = 338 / 213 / 127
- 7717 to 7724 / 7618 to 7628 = 279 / 112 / 168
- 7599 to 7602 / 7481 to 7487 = 156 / 48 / 108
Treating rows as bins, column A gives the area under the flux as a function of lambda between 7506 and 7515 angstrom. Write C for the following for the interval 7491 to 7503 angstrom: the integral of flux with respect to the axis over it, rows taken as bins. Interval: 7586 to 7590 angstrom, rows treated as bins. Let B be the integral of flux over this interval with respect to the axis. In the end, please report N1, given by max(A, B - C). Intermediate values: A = 158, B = 68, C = 207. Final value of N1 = 158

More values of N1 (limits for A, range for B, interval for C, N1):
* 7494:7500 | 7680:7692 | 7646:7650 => 126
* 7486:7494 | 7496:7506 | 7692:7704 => 141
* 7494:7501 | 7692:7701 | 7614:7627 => 120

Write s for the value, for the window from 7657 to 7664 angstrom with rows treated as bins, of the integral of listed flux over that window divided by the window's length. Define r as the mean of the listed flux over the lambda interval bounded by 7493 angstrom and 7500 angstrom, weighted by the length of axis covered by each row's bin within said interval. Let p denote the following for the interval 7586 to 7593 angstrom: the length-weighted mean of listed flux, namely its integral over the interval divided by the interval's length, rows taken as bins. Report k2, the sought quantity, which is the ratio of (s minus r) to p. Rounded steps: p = 16.7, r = 17.2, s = 15.8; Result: -0.079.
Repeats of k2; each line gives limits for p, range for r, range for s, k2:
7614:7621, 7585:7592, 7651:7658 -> 0.003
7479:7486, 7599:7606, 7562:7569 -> 0.092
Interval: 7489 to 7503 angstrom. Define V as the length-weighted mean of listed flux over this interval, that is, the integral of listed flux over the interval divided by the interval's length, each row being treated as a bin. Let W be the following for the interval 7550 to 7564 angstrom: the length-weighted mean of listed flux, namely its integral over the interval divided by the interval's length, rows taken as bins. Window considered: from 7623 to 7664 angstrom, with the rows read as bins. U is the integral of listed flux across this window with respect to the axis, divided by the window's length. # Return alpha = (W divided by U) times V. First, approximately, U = 16.8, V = 17.3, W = 17.3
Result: 17.7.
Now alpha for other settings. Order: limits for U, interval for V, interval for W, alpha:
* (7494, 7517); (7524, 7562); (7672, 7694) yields 16.3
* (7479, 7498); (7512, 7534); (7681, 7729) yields 15.9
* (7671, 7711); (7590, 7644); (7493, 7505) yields 18.0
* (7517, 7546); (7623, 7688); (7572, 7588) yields 16.8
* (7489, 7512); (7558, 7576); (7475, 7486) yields 18.2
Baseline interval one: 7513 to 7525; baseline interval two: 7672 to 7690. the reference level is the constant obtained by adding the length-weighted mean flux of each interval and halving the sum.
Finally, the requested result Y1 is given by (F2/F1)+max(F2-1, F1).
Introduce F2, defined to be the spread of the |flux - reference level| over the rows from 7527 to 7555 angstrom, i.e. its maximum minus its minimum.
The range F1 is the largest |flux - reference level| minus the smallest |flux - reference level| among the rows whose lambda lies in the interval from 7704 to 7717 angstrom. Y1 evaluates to 1.9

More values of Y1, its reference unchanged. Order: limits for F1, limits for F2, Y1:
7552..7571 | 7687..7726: 2.4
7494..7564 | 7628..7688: 2.6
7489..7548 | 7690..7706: 1.2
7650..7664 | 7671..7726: 2.9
